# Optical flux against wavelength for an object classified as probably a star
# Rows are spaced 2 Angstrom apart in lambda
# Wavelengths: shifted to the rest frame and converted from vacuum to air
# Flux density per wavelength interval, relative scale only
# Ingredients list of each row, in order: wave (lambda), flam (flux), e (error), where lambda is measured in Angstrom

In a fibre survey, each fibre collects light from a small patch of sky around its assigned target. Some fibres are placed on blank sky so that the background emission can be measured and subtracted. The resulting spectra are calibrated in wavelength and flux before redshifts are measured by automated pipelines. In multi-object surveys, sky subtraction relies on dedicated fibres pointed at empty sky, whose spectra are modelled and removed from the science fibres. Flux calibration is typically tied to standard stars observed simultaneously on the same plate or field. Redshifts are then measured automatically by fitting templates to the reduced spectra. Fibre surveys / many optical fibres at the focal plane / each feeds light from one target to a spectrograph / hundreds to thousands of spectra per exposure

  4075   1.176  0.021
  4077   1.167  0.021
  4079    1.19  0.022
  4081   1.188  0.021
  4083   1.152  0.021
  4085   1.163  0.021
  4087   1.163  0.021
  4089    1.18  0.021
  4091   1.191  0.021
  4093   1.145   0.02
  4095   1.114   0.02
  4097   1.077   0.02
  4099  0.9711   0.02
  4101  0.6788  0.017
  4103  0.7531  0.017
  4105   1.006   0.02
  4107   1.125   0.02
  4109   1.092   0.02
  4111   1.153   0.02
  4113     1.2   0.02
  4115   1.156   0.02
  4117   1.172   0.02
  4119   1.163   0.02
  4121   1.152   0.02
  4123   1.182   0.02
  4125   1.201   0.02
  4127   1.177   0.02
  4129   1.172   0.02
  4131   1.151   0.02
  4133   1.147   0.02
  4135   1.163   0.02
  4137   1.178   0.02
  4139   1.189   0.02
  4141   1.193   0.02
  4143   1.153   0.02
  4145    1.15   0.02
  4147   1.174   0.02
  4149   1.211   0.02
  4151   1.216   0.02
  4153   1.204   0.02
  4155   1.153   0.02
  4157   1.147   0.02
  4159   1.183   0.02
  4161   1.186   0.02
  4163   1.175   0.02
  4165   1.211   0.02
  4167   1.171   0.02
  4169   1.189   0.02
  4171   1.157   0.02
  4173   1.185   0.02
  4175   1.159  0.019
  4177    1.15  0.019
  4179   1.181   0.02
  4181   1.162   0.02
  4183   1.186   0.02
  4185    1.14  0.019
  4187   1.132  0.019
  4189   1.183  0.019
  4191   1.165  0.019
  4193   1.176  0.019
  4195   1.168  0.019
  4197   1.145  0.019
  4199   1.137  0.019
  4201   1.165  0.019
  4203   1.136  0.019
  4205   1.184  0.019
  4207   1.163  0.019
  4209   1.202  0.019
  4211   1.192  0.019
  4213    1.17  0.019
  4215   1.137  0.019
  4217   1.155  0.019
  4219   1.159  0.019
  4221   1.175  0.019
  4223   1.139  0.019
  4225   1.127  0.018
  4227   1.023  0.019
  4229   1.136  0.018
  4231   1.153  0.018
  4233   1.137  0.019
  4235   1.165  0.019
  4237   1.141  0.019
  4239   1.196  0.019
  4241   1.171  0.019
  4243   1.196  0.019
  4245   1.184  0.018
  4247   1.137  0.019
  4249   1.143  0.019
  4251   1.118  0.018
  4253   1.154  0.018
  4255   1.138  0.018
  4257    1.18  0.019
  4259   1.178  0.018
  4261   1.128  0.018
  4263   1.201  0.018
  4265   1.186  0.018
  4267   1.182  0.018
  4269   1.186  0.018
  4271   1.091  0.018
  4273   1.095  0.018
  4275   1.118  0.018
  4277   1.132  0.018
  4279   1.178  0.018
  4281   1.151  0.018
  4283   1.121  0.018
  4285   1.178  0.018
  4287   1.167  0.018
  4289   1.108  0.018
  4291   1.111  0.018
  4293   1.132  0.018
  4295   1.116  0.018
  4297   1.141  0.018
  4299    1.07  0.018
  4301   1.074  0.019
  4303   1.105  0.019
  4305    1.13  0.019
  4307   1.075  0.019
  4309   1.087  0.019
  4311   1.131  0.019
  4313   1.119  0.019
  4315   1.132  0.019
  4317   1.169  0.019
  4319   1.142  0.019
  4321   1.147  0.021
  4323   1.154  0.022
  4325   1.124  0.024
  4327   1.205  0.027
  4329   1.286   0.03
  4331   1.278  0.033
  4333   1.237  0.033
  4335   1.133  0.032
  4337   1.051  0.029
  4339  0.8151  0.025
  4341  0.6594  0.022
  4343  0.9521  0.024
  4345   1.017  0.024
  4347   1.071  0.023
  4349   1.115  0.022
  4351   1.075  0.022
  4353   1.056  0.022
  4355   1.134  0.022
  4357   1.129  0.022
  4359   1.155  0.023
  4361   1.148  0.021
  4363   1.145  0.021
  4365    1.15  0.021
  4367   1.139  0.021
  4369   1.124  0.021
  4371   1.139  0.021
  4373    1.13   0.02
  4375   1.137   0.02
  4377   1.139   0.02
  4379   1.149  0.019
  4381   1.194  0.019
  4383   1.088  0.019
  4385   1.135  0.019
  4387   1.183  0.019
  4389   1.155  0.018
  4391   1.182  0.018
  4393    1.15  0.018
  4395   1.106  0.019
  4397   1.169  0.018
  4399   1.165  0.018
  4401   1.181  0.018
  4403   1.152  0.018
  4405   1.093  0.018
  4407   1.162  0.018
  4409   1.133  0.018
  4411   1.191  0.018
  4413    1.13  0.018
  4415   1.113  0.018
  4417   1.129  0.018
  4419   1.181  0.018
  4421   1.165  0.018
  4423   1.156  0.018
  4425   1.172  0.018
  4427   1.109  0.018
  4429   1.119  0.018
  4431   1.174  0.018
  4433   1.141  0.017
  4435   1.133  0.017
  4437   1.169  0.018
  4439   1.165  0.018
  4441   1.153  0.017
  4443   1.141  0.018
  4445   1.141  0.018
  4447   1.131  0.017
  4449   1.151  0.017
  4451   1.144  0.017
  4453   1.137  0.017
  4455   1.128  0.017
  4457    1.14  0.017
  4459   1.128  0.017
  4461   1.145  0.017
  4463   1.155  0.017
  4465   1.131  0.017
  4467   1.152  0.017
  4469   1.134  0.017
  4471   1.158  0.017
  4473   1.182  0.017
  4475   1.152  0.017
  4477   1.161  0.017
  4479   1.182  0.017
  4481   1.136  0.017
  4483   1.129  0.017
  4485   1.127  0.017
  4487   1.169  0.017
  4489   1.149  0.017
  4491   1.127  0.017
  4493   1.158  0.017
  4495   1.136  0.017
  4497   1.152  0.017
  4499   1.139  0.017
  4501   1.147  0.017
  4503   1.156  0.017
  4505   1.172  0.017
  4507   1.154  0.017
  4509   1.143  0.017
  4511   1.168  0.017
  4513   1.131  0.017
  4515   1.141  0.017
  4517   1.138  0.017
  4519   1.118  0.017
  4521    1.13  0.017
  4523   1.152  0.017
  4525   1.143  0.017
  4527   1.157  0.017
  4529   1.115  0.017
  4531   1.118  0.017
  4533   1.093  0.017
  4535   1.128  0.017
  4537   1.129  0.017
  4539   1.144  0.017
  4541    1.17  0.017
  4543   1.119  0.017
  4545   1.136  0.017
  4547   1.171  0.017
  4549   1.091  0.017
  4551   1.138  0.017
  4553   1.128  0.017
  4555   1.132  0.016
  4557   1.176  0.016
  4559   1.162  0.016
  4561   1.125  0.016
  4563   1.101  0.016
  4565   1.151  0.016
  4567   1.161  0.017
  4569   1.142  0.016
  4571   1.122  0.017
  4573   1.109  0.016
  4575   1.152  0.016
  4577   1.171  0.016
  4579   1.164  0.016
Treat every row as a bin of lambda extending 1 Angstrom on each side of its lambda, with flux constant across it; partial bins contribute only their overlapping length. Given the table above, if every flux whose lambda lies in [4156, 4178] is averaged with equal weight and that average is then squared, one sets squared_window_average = 1.38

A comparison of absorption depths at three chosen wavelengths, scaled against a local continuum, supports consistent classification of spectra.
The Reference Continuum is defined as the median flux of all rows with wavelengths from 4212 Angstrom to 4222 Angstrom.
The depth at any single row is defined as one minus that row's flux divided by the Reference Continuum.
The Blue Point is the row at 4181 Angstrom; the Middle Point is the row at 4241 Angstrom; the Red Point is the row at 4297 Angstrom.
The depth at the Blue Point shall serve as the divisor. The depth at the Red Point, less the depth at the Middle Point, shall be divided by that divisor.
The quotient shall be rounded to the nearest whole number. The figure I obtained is -10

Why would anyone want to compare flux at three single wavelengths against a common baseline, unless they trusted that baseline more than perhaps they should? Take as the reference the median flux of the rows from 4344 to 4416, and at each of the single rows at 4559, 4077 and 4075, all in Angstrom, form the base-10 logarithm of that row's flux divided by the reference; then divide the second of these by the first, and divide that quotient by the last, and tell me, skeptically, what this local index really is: 87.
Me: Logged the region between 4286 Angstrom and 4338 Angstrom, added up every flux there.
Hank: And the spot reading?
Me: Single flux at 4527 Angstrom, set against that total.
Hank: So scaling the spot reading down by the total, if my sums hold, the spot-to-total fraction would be 0.0391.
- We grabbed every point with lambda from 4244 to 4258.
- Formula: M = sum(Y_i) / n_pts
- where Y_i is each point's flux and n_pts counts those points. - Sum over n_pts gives 1.15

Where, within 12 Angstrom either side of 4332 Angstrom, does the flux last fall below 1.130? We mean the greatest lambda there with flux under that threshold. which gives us 4343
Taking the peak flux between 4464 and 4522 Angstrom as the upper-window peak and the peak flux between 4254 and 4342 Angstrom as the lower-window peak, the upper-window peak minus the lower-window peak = -0.10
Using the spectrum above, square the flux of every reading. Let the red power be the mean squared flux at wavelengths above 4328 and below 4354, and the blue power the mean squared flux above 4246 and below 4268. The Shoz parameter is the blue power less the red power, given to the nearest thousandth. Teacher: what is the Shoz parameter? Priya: 0.196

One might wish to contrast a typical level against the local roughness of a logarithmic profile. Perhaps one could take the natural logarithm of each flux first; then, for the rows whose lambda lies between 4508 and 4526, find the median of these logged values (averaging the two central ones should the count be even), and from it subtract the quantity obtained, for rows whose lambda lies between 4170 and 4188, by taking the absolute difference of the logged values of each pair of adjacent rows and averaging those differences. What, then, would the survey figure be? 0.1114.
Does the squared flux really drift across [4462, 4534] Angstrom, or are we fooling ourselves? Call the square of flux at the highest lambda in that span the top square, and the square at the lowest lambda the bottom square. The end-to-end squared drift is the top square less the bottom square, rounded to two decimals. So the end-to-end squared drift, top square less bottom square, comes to -0.14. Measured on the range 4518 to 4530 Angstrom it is -0.01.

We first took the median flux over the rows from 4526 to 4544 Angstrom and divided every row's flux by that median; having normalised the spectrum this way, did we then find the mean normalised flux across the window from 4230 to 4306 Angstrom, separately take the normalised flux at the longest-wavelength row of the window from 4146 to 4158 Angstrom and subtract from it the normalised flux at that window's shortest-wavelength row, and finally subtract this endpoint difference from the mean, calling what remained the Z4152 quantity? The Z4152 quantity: 1.04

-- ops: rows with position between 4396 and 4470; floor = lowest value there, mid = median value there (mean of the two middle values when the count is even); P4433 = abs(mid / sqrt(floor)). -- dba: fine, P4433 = 1.094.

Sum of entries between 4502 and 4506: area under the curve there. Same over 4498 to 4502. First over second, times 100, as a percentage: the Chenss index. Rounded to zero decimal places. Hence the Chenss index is 102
